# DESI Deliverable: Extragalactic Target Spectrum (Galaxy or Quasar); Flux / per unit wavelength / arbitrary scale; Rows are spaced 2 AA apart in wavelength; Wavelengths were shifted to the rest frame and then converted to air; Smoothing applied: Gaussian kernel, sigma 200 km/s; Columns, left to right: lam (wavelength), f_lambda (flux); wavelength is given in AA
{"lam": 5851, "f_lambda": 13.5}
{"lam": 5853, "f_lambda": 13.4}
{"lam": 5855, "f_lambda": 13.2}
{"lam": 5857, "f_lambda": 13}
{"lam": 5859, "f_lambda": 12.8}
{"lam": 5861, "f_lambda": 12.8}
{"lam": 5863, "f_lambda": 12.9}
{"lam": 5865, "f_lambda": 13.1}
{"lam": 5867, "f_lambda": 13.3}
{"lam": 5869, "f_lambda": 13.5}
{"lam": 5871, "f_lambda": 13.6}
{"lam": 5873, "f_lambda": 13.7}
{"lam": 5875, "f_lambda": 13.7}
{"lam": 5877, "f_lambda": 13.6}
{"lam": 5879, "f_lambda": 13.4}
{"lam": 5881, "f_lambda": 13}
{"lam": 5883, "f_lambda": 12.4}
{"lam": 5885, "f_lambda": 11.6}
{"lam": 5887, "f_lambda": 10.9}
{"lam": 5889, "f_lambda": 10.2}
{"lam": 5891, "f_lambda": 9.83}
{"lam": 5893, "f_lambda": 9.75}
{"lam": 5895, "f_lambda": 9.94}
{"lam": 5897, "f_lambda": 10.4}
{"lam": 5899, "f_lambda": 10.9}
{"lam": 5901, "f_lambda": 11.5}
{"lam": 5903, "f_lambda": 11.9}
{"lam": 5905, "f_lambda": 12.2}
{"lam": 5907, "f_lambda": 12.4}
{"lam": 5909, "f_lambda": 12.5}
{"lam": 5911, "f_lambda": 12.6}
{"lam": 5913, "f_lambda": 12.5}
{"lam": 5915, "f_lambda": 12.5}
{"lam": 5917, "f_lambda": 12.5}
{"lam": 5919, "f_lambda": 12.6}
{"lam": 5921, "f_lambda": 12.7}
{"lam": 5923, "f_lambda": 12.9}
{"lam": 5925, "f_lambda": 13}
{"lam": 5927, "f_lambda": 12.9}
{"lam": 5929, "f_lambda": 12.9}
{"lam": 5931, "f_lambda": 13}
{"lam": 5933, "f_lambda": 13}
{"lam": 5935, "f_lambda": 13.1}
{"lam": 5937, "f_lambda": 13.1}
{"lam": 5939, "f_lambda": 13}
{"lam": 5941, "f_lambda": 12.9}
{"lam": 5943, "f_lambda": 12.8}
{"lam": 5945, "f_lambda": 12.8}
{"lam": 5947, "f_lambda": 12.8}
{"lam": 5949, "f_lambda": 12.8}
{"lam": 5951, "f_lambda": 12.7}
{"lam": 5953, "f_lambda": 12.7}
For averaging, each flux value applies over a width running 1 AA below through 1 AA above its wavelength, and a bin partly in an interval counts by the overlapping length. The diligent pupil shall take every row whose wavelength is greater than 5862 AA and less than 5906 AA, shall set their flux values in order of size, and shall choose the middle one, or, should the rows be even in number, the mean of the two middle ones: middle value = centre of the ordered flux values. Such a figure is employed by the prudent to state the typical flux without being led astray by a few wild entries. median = 12.3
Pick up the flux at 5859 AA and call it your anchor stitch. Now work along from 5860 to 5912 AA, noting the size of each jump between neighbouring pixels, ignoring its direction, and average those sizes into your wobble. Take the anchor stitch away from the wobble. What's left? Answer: -12.5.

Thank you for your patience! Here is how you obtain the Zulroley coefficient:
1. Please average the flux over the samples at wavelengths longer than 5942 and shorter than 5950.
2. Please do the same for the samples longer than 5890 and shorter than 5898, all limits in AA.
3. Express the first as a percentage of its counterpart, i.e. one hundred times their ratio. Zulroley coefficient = 128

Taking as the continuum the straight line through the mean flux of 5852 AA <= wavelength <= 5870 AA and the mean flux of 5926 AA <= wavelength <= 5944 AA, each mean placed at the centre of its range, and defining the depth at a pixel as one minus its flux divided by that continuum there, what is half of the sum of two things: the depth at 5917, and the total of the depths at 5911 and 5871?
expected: 0.016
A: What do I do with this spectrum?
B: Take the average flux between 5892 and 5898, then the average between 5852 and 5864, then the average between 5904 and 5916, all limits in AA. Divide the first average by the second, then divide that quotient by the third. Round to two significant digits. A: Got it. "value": 0.062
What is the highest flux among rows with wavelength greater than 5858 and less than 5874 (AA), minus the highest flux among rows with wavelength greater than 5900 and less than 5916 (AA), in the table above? 1.1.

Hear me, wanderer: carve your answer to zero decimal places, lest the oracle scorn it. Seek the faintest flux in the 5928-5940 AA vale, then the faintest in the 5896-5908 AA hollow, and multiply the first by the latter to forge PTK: 134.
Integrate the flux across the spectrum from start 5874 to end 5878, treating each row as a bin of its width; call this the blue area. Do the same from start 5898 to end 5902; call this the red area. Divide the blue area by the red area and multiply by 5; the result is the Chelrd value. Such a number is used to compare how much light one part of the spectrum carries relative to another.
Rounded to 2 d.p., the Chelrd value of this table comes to 6.09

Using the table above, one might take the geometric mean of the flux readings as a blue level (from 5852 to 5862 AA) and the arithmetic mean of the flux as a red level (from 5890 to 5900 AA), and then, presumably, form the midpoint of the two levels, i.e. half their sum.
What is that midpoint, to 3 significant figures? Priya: 11.6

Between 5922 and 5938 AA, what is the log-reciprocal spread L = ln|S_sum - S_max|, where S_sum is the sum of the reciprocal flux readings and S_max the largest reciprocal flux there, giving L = -0.62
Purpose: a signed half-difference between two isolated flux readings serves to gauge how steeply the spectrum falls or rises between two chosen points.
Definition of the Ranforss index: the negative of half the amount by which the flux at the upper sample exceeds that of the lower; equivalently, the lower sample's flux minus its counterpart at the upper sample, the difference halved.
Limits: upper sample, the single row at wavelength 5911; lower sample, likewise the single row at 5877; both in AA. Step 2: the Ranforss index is 0.5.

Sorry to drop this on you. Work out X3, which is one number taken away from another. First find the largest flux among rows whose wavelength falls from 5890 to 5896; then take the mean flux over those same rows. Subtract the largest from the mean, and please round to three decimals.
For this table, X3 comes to -0.100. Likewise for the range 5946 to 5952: -0.033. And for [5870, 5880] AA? -0.100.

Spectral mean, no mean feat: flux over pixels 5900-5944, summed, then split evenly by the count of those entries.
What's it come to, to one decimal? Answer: 12.7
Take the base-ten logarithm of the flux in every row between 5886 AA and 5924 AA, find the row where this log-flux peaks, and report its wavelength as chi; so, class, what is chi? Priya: 5923 AA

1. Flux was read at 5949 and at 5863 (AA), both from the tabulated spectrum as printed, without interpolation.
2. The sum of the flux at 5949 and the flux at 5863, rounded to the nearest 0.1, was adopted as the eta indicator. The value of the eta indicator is 25.7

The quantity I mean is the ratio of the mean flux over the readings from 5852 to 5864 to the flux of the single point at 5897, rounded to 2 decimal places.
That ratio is 1.25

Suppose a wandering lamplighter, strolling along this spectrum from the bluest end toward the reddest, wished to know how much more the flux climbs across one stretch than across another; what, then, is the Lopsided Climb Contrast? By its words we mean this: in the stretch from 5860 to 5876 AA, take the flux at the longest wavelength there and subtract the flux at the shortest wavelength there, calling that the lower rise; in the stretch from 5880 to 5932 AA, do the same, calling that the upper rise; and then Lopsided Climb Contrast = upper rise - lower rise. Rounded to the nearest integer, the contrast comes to -1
